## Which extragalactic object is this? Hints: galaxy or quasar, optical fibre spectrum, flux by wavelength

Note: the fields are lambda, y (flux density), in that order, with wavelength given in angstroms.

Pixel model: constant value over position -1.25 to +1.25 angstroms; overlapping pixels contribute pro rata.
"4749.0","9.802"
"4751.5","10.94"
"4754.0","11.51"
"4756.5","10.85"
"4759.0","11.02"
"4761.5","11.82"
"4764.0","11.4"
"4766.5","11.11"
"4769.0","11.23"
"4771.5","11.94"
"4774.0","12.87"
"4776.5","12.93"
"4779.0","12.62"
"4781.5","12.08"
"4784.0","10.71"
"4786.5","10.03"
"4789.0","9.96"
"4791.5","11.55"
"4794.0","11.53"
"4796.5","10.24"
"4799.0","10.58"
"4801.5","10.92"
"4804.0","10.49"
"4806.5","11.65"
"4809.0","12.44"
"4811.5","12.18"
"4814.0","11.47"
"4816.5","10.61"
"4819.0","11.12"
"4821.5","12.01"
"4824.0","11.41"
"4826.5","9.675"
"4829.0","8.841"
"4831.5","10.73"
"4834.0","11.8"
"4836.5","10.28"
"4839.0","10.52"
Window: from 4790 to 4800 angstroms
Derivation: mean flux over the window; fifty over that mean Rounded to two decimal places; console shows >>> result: 4.56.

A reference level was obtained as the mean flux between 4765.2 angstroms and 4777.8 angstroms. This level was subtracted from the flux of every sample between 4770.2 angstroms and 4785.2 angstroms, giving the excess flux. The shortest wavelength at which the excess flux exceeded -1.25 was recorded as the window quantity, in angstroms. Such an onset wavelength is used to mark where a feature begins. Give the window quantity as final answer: 4771.5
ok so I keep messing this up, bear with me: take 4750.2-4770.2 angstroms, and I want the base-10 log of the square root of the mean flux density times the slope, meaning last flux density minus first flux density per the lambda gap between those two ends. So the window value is -0.37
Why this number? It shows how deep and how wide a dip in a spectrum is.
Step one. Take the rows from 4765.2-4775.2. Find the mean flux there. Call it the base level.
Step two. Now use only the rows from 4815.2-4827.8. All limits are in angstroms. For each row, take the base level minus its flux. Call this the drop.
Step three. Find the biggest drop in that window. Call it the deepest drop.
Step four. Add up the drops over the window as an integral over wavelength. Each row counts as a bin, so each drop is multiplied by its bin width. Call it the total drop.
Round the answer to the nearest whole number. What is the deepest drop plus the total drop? 12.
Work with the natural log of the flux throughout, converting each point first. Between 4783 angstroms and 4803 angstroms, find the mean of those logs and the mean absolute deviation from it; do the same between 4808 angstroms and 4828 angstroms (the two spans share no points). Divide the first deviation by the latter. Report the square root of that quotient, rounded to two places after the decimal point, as 0.87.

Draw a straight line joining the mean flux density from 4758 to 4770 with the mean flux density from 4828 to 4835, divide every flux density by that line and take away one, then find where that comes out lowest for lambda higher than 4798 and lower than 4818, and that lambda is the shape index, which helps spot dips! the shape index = 4804.0 angstroms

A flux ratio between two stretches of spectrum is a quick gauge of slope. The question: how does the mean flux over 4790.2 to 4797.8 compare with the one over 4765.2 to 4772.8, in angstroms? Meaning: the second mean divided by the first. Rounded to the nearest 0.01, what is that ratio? 1.03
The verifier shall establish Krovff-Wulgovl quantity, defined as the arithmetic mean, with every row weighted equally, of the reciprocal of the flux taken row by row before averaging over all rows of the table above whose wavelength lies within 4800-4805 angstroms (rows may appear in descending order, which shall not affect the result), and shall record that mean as 0.093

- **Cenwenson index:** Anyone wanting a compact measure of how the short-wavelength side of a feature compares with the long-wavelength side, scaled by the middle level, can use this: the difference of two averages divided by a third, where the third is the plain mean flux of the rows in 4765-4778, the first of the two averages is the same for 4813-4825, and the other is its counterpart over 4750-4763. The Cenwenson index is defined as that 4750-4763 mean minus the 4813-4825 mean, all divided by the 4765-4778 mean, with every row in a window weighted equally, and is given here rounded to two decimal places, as -0.01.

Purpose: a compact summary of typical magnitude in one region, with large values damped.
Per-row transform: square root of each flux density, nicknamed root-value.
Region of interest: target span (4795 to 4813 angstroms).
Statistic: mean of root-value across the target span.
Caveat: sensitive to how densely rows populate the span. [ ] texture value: 3.35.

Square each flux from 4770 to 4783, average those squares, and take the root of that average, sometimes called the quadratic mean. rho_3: 12.5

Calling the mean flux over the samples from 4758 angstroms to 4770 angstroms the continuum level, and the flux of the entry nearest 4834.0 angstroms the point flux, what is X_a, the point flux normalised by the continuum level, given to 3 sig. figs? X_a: 1.04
